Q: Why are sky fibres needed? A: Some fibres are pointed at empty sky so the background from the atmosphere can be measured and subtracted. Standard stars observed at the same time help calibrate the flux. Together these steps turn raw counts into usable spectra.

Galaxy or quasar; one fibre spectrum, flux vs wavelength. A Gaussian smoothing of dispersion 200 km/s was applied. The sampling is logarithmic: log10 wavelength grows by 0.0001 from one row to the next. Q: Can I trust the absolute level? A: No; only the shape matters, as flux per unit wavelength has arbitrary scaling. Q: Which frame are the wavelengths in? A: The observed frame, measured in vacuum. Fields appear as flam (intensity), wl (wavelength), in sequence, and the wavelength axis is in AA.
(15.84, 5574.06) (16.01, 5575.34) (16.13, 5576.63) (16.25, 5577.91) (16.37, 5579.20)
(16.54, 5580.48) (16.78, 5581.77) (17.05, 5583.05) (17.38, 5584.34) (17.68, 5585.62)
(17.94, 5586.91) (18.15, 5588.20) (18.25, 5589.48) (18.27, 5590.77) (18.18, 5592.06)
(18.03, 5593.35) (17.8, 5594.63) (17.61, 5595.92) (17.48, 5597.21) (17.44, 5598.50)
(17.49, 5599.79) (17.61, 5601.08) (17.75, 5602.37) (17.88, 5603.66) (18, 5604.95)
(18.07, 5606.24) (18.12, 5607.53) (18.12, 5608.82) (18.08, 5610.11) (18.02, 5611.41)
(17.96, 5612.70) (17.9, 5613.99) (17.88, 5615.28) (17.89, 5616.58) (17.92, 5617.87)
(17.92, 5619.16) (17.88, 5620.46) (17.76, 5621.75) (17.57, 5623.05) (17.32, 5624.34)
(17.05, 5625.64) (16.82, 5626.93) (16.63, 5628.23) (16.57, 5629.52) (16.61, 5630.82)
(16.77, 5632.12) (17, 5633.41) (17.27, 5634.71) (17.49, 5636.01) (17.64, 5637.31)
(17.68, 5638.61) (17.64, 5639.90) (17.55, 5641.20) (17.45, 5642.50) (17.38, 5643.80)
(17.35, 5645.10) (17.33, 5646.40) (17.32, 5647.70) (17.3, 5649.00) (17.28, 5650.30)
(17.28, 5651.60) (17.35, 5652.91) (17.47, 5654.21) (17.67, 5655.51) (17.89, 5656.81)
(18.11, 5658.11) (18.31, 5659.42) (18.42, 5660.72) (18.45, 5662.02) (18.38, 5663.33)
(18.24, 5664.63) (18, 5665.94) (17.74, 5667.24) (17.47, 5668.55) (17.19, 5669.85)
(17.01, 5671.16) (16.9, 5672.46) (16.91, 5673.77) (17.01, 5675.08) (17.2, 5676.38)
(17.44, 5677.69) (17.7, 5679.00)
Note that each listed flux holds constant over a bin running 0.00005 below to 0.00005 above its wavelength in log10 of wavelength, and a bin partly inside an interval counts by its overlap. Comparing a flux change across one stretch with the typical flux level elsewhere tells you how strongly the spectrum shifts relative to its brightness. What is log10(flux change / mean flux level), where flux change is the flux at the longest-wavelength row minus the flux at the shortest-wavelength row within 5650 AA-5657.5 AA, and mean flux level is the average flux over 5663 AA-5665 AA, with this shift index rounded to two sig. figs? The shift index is -1.5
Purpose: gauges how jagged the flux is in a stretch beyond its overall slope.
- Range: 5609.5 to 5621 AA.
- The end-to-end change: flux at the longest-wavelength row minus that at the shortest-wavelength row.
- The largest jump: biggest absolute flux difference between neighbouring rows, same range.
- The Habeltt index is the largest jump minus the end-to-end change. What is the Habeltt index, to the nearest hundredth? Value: 0.26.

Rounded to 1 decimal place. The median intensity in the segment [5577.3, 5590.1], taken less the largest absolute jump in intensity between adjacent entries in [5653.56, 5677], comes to 16.9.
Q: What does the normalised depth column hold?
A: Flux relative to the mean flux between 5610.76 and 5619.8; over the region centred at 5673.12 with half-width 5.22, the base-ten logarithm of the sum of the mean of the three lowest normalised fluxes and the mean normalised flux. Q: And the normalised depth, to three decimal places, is 0.279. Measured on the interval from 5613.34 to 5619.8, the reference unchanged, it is 0.300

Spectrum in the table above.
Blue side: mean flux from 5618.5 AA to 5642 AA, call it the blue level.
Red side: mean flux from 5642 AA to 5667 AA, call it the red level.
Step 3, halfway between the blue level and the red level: 17.51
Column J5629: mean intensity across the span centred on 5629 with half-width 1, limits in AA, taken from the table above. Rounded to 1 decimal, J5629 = 16.6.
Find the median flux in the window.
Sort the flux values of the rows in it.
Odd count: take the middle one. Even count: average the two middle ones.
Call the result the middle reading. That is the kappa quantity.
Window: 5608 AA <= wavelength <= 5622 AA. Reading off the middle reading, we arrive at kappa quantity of 17.92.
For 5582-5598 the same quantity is 17.87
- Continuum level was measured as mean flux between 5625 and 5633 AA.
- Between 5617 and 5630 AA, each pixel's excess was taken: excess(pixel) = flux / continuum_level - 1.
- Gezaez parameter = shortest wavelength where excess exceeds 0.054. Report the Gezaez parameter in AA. 5617.87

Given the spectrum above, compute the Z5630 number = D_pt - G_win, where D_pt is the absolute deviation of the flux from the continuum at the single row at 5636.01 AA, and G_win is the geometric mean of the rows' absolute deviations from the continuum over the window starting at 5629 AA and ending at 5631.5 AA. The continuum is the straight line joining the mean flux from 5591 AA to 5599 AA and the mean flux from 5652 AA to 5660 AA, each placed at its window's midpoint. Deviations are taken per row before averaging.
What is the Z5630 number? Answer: -0.90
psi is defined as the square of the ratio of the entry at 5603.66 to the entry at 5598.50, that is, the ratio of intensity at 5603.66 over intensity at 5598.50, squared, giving 1.05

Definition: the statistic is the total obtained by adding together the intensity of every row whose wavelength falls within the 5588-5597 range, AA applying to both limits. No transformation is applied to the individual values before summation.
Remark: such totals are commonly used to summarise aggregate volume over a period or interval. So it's 126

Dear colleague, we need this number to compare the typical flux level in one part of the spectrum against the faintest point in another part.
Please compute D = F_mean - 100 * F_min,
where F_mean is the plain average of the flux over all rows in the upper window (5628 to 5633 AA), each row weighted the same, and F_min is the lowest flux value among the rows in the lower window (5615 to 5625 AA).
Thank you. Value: -1715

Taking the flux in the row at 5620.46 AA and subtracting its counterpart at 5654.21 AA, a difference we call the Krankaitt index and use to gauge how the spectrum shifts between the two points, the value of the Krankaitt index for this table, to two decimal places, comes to 0.41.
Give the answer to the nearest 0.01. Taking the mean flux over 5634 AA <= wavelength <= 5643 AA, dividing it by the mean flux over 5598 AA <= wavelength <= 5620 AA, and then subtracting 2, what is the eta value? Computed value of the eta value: -1.02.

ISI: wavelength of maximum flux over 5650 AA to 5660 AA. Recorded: 5659.42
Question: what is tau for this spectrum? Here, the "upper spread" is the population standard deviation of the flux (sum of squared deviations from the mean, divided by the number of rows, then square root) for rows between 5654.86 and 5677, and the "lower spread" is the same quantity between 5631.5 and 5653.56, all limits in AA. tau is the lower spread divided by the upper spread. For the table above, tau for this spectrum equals 0.40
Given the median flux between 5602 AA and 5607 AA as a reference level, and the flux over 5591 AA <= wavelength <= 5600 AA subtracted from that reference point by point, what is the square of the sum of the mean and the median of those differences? 0.3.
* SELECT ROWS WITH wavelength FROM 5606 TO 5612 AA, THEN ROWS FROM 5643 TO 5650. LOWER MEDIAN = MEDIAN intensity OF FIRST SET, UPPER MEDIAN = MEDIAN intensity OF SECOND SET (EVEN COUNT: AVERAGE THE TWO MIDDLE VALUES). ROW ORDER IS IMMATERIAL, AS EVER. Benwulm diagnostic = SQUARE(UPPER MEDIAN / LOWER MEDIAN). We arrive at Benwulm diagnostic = 0.92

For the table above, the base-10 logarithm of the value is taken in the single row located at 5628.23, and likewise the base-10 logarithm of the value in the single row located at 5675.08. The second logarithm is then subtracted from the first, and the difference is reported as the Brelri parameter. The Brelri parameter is -0.010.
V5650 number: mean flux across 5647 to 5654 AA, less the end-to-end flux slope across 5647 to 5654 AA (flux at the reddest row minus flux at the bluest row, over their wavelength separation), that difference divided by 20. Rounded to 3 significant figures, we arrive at 0.865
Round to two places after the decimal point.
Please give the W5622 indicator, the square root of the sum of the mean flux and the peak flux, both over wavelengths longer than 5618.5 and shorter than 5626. 5.96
